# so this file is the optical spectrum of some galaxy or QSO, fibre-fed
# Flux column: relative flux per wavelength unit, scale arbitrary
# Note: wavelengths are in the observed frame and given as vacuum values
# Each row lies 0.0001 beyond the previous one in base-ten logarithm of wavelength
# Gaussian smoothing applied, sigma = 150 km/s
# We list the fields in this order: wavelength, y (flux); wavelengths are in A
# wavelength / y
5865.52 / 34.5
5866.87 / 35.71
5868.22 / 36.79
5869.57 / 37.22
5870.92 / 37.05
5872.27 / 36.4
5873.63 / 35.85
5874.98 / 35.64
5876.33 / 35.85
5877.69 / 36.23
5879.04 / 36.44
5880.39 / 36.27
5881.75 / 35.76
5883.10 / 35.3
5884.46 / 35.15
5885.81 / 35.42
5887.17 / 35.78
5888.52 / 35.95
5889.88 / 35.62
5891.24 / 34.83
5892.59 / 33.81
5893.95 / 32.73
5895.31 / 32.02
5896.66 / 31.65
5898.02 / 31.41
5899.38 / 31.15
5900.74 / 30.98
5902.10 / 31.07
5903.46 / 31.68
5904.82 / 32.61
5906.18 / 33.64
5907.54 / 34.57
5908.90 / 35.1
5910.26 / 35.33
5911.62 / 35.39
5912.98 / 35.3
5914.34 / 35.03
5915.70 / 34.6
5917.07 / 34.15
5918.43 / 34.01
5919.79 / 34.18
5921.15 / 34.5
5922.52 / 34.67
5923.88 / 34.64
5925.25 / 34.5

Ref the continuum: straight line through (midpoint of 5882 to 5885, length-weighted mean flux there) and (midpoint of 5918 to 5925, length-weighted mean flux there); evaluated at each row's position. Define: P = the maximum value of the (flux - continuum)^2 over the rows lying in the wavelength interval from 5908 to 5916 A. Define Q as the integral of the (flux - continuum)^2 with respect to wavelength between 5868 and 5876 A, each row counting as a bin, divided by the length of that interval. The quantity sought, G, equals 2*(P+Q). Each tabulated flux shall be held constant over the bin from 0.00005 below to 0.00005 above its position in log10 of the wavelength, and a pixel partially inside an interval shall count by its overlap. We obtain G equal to 3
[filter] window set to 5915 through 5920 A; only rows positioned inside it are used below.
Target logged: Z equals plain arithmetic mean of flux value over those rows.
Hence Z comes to 34.2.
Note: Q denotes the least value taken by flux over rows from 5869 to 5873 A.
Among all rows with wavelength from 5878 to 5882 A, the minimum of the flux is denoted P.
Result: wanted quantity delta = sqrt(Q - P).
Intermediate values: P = 35.76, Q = 36.4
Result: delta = 0.8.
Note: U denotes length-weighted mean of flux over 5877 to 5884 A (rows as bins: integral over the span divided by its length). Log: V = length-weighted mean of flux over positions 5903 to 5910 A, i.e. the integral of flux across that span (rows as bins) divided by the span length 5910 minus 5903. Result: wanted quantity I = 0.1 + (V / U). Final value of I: 1.04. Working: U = 35.9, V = 33.7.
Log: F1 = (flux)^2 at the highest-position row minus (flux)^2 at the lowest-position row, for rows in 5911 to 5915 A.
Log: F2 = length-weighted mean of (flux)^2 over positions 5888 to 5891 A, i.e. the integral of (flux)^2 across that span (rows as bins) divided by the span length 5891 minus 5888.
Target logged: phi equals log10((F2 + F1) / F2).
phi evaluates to -0.01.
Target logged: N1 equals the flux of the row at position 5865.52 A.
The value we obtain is 34.5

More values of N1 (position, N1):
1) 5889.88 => 35.62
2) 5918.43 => 34.01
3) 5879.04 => 36.44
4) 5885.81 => 35.42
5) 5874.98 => 35.64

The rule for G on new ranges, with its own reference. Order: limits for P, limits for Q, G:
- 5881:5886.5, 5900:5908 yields 16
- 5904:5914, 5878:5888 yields 10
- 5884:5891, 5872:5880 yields 2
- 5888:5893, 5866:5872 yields 6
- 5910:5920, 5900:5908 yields 17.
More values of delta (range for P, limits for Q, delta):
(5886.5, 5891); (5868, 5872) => 1.1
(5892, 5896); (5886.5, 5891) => 1.9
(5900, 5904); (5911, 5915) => 2.0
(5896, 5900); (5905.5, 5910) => 1.6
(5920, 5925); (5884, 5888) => 0.8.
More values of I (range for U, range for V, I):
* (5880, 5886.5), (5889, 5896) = 1.05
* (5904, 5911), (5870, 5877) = 1.16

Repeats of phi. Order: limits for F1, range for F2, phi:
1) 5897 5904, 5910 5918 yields 0.01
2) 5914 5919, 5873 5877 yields -0.02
